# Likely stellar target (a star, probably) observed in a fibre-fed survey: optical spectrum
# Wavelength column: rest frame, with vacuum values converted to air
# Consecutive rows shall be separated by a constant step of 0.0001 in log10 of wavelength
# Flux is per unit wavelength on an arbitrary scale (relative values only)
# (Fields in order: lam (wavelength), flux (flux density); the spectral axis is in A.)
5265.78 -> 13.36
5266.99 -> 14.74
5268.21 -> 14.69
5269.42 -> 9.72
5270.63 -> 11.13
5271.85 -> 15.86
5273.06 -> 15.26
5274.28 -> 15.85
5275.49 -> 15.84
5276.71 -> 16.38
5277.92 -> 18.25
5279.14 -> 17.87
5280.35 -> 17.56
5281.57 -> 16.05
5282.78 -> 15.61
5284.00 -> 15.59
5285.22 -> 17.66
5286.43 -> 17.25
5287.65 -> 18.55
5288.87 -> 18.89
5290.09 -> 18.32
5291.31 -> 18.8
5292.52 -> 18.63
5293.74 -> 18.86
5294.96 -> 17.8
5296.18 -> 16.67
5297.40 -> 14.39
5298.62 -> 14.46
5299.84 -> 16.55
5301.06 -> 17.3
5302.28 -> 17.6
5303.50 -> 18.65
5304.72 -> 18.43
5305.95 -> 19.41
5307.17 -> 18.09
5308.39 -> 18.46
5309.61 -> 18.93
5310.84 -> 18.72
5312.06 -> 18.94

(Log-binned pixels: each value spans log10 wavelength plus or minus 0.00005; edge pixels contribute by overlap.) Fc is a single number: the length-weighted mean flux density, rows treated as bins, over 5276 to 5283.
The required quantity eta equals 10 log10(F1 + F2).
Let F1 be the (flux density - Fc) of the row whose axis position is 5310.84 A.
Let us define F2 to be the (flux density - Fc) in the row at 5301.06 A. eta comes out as 3.0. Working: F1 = 1.70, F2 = 0.28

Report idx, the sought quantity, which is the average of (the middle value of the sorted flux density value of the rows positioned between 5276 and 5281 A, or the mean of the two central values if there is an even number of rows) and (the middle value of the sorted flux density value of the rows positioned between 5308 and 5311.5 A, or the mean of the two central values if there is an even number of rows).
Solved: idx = 18.2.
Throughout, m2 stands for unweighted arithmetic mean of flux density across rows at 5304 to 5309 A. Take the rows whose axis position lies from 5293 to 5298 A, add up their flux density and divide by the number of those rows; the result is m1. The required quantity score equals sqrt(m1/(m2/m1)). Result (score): 3.93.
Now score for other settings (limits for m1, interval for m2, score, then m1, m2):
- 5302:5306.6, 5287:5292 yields 4.29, 18.5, 18.6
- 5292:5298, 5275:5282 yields 4.19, 17.3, 17.0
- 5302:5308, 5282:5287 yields 4.53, 18.4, 16.5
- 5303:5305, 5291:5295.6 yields 4.31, 18.5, 18.5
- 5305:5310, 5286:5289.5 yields 4.39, 18.7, 18.2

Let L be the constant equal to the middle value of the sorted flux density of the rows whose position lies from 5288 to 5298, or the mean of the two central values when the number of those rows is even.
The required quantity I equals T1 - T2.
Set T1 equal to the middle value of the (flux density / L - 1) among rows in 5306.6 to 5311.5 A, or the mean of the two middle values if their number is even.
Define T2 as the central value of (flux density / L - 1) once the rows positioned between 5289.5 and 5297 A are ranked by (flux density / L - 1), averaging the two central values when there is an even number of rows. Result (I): 0.01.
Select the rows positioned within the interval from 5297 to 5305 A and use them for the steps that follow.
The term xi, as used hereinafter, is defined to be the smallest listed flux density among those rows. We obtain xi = 14.39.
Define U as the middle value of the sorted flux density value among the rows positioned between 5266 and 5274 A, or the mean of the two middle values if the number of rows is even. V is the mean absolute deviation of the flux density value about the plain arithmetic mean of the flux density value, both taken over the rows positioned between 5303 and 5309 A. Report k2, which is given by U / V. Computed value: 44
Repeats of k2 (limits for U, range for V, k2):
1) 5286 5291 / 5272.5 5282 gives 19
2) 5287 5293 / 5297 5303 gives 14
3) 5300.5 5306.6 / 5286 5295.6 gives 41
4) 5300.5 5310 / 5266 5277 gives 10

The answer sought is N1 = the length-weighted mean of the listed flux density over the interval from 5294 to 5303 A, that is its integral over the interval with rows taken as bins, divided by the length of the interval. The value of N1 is 16.5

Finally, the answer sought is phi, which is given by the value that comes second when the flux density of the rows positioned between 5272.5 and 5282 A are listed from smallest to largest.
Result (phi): 15.84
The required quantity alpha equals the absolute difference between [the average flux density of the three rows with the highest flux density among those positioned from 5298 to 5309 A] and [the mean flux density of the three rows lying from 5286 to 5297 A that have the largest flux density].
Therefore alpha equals 0.01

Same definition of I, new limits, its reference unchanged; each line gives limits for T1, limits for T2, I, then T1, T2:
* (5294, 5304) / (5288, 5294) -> -0.10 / -0.081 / 0.018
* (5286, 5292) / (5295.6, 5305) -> 0.08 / 0.004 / -0.081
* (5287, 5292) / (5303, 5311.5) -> 0.00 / 0.011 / 0.009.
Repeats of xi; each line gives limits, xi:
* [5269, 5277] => 9.72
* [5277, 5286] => 15.59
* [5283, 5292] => 15.59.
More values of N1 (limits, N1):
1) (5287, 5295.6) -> 18.5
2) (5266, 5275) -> 13.9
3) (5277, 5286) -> 16.9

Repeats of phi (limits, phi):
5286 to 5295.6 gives 17.8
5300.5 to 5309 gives 17.6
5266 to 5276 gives 11.13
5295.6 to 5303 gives 14.46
